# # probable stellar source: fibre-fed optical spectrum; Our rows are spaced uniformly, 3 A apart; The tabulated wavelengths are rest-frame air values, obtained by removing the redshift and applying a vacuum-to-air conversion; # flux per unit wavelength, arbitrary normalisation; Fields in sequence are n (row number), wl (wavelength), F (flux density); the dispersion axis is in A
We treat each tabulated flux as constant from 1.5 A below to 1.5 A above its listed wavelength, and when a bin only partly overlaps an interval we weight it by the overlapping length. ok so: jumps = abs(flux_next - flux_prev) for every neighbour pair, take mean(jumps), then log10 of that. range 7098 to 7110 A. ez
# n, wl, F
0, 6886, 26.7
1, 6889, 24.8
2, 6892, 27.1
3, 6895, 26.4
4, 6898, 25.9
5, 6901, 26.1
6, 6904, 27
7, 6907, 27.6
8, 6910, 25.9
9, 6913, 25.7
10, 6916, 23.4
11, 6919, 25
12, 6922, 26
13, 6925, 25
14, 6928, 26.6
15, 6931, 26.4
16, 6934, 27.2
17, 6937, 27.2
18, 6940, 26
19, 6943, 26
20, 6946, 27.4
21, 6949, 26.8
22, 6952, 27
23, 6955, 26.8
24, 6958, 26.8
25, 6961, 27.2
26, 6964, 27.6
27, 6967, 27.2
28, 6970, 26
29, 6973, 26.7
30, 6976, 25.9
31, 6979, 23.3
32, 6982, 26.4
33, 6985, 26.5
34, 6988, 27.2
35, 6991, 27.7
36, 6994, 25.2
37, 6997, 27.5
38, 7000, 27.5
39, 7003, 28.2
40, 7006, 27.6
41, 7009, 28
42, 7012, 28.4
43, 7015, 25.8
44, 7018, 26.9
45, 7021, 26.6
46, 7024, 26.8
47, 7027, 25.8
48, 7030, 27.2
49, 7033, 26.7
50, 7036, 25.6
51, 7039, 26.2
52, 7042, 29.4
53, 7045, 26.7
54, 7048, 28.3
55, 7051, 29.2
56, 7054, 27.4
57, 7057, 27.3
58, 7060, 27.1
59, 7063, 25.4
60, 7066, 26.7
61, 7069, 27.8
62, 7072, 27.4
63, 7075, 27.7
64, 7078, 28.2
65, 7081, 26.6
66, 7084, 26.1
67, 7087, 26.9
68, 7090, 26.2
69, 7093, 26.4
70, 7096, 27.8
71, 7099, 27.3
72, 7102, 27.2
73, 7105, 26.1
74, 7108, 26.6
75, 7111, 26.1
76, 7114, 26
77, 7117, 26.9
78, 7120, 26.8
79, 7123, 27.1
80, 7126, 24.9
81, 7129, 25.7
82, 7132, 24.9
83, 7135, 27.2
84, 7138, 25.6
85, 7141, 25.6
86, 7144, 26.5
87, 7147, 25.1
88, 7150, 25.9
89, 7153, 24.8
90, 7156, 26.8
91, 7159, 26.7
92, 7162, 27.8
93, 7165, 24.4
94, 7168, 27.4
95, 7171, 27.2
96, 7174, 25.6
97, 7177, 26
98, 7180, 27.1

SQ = -0.25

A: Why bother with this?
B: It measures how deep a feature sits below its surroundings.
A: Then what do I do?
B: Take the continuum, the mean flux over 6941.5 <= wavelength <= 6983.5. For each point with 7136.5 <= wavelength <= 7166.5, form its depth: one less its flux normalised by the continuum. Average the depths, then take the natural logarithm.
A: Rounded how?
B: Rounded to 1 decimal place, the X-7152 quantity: -3.8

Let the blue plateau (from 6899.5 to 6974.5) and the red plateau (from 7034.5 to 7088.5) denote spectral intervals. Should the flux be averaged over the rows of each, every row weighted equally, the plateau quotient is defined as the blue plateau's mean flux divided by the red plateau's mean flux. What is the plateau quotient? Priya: 0.97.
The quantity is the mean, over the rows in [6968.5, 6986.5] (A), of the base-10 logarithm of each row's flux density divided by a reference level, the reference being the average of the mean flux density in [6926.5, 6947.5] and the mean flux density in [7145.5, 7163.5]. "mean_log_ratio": -0.011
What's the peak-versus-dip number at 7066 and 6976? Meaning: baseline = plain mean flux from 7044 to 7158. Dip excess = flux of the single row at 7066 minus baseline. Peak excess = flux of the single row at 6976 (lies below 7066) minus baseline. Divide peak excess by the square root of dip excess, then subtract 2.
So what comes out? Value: -5.0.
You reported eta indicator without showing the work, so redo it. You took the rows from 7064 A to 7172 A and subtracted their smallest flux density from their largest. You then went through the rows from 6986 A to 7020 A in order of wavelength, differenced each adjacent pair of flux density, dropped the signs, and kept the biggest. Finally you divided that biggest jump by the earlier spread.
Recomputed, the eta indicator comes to 0.68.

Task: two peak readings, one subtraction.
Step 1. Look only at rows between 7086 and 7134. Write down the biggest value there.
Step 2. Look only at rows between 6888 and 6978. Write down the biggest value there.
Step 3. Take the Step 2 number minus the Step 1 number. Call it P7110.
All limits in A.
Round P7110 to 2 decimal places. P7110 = -0.20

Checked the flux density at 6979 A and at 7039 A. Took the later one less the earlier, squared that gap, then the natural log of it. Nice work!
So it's 2.1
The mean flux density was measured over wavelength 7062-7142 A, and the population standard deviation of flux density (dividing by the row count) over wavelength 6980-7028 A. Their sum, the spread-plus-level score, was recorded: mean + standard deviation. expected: 27.5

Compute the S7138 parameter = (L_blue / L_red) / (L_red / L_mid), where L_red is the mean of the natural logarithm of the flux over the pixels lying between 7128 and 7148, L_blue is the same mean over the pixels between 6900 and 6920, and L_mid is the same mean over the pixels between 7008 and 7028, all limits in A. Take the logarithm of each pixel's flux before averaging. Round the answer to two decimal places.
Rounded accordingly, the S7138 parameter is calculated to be 1.01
